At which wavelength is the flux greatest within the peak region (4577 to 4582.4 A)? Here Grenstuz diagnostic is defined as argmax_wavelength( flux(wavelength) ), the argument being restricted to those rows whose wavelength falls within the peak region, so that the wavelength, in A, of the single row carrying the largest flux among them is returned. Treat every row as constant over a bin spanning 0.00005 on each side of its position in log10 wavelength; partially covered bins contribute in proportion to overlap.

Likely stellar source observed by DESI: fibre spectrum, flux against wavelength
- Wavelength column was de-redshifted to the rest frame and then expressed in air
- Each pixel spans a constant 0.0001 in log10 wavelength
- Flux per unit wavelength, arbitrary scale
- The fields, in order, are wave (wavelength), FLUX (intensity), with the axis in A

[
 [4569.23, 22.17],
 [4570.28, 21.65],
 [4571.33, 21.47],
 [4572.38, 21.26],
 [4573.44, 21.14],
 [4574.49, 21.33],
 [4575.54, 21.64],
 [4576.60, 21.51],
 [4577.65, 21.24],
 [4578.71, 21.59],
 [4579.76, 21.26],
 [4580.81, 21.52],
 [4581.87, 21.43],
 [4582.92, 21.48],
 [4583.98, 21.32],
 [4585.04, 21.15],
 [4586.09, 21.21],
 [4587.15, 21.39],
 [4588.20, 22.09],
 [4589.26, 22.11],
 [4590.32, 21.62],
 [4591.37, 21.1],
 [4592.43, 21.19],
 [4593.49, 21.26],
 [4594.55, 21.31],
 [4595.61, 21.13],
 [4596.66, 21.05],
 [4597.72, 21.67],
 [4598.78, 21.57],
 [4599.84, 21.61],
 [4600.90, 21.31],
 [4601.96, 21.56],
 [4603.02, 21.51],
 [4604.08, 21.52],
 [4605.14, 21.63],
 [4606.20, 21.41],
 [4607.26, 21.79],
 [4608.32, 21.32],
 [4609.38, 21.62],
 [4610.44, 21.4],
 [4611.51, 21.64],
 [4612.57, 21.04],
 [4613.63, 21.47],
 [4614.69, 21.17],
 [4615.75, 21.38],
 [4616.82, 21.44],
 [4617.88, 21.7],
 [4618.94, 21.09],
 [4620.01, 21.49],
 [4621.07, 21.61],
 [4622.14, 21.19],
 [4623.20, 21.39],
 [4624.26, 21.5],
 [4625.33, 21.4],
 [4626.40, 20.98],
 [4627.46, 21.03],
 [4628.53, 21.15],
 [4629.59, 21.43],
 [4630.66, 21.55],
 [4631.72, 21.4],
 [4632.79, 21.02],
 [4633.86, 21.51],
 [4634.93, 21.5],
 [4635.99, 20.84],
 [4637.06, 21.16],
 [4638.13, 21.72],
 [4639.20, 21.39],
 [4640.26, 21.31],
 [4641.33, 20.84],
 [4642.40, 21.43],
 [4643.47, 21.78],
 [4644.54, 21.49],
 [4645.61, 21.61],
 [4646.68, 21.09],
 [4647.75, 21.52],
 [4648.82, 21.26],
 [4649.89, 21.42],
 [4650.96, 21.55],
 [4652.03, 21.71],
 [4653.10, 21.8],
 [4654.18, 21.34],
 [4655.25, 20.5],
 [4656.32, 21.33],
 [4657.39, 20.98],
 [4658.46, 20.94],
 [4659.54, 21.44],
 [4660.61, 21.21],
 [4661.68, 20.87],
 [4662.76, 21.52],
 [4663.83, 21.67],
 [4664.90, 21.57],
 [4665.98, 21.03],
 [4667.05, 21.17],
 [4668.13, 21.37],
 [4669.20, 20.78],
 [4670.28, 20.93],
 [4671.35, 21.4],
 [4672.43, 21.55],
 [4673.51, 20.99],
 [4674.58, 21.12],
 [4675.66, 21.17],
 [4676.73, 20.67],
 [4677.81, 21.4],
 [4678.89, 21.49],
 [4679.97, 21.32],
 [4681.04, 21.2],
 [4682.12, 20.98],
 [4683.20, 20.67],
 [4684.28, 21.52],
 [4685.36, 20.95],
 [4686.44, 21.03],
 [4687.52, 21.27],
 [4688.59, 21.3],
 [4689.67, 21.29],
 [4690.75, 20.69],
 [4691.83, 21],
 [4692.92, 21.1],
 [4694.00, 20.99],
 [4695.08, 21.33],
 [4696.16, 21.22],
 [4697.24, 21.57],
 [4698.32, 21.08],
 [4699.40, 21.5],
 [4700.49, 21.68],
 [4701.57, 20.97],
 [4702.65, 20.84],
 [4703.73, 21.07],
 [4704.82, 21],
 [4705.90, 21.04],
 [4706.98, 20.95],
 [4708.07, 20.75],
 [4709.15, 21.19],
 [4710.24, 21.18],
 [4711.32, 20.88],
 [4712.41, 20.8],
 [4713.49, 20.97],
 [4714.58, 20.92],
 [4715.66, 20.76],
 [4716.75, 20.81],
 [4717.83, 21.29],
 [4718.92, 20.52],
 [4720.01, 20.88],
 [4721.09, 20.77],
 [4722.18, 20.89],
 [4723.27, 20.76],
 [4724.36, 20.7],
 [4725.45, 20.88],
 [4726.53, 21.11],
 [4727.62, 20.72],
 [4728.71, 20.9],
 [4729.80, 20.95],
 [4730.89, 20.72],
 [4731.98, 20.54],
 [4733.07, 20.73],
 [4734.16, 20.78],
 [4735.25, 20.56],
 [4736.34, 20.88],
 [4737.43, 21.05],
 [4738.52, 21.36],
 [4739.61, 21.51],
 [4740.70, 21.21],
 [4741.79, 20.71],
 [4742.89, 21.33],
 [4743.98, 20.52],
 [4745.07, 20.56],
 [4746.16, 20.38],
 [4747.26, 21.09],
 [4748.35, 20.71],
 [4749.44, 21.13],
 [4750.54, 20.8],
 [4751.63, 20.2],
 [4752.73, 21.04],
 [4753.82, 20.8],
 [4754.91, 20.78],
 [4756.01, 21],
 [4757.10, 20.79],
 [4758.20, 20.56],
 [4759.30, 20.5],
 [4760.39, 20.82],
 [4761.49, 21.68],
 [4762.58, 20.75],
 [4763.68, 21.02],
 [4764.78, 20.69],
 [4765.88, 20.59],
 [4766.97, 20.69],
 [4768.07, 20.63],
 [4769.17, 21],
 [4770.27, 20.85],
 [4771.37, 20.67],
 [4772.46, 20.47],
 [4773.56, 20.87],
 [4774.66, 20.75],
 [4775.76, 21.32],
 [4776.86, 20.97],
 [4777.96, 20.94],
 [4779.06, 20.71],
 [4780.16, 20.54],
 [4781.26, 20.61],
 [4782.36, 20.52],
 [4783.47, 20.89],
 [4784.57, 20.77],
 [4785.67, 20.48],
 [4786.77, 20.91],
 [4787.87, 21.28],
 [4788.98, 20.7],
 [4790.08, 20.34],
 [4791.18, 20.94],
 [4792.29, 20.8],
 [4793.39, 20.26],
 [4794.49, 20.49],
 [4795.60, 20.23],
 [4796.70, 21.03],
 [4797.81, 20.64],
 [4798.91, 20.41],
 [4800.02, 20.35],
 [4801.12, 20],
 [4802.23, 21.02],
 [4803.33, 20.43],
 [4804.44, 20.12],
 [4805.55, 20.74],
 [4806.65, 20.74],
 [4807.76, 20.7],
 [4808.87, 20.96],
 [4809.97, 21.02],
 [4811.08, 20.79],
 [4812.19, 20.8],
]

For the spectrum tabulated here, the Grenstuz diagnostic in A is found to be 4578.71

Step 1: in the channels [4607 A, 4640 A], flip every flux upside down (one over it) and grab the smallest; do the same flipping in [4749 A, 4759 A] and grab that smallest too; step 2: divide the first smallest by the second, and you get 0.970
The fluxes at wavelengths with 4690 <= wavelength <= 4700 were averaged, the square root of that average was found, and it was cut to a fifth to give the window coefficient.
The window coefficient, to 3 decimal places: 0.920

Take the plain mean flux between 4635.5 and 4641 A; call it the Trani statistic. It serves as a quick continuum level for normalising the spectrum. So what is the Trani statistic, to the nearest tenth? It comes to 21.3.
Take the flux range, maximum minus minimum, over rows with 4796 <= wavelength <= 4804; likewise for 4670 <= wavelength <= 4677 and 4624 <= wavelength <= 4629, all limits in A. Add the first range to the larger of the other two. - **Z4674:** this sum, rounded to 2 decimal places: 1.91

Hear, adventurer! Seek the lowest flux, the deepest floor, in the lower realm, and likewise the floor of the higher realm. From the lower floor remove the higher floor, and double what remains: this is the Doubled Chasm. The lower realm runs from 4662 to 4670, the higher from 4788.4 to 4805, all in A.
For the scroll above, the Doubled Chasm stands 1.6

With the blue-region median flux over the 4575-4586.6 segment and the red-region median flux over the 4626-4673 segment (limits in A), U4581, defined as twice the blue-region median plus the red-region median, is 64.2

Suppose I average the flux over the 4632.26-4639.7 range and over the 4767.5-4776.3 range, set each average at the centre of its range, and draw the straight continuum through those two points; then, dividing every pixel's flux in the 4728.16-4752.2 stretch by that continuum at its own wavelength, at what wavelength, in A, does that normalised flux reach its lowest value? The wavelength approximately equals 4751.63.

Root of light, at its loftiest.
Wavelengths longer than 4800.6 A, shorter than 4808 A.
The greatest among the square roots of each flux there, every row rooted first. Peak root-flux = 4.58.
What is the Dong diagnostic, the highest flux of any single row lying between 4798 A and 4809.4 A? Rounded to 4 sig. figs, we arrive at 21.02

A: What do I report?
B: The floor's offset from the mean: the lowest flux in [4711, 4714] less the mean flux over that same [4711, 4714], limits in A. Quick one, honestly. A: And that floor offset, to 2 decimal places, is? -0.08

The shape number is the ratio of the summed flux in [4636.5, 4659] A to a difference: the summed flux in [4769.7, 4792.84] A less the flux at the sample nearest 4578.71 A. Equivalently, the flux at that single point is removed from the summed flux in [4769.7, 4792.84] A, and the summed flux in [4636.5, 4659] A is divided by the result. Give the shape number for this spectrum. 1.08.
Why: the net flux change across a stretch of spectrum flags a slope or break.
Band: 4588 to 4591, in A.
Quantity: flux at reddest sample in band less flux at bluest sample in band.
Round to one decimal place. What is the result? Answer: -0.5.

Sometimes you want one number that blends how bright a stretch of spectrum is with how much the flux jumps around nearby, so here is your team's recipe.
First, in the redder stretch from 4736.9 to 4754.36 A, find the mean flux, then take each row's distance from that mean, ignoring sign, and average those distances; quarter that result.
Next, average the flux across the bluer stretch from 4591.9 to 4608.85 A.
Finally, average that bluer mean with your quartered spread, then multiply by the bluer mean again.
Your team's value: 230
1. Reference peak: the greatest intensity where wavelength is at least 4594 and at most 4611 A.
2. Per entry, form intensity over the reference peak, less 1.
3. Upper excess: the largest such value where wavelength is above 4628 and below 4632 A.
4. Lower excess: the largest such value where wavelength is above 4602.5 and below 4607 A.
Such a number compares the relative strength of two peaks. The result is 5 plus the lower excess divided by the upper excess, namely 5.7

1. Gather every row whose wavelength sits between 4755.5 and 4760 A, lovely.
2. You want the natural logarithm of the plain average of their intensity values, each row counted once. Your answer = 3.03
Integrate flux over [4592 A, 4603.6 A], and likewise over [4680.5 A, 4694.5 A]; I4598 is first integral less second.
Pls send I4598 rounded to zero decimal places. -47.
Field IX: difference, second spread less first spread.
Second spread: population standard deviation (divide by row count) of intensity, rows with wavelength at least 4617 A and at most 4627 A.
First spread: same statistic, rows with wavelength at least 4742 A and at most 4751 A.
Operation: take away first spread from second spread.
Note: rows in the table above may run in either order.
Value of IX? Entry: -0.09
